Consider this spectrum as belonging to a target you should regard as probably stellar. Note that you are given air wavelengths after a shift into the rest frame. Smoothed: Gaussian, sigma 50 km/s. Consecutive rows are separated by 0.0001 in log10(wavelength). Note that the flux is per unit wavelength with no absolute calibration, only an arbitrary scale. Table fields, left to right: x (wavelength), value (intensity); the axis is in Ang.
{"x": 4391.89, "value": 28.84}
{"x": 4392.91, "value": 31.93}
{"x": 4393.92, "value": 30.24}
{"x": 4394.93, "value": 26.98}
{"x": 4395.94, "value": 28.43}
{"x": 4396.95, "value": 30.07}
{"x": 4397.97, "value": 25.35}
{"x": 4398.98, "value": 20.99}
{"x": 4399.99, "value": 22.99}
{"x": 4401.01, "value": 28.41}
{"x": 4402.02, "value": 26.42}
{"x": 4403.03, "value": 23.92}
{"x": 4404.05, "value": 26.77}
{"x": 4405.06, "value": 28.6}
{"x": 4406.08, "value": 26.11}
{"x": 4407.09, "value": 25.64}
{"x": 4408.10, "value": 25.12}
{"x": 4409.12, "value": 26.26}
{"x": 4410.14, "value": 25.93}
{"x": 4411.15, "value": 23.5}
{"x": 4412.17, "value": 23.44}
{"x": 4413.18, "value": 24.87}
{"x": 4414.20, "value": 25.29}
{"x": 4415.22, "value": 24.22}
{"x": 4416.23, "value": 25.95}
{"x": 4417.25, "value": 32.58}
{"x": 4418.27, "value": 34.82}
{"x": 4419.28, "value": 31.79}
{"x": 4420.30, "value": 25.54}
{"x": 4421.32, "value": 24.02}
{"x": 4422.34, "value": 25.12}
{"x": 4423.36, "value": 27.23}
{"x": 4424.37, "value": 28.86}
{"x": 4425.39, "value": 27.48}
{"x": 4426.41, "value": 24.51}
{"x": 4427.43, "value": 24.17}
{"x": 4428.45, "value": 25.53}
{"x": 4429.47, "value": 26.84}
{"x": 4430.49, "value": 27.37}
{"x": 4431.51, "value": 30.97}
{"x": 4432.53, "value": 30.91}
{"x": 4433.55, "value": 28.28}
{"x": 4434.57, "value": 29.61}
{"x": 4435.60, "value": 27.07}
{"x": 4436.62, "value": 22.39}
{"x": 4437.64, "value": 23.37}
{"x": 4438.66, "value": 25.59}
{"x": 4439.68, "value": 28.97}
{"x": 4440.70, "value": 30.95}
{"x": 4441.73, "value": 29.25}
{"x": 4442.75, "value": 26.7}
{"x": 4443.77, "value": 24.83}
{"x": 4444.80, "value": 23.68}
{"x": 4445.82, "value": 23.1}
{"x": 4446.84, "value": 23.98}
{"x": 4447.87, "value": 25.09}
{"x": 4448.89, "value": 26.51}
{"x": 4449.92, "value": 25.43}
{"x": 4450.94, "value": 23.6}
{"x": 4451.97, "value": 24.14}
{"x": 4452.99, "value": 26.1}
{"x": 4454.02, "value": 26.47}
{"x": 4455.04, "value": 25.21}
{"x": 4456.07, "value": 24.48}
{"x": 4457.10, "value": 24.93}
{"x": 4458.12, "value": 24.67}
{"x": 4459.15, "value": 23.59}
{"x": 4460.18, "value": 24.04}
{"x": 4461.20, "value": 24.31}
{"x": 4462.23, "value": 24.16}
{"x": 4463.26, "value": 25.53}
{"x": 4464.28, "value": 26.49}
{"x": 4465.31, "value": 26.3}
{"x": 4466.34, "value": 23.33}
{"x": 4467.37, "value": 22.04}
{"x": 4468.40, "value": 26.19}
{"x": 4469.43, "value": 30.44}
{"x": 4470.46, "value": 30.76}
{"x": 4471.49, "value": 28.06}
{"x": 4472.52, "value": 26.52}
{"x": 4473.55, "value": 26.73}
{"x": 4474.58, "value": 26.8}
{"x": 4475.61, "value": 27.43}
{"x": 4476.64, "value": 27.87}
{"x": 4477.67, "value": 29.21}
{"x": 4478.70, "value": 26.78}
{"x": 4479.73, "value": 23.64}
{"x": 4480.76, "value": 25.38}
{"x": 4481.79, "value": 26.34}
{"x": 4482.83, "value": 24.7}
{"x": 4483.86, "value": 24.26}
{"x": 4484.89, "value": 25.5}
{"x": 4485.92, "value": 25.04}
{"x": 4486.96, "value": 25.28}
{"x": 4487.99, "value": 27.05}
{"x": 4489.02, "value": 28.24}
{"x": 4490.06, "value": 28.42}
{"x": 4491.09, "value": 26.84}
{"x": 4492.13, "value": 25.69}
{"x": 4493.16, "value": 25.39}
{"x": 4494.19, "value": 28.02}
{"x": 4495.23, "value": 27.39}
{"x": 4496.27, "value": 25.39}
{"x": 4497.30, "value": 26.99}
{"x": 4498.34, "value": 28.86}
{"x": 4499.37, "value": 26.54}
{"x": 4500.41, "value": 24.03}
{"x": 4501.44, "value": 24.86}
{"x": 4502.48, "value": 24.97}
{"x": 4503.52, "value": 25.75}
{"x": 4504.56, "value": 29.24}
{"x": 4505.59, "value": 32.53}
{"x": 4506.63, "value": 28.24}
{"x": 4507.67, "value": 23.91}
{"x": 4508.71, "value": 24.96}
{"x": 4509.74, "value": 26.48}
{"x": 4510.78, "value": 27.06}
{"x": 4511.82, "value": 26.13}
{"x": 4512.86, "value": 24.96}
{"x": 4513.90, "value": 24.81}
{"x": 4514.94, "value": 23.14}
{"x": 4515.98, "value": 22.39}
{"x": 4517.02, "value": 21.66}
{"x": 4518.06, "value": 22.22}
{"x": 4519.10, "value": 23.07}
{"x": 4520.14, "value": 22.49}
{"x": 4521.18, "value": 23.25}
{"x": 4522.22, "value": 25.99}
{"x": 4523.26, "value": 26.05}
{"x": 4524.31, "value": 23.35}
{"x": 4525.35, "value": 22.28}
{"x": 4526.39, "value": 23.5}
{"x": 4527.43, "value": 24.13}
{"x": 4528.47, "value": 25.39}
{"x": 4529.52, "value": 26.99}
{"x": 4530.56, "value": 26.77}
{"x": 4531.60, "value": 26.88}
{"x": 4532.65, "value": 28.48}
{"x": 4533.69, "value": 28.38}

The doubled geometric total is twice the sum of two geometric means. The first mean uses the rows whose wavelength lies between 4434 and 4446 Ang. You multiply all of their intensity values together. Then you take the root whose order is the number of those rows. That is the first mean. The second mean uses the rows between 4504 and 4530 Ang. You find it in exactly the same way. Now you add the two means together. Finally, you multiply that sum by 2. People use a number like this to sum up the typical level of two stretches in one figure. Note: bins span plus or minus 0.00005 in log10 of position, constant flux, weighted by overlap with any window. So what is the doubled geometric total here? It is 102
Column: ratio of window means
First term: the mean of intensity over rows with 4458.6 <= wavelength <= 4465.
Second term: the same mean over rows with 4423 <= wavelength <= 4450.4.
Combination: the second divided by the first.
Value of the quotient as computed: 1.08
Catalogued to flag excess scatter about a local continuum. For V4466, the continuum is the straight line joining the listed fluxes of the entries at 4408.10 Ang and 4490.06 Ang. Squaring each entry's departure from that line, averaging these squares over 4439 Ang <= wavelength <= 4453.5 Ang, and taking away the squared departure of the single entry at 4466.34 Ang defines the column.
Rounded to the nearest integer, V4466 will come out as -11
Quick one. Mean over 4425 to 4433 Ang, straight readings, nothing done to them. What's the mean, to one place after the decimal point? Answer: 27.2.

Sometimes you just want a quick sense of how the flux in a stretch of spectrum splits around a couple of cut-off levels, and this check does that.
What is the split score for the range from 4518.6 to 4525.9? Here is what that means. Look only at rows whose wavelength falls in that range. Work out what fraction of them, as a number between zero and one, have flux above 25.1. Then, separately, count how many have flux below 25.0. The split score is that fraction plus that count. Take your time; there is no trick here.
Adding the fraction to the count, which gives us 5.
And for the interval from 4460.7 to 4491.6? 8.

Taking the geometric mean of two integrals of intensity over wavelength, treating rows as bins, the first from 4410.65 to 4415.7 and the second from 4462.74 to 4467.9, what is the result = 125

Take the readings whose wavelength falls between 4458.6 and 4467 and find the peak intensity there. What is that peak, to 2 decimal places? 26.49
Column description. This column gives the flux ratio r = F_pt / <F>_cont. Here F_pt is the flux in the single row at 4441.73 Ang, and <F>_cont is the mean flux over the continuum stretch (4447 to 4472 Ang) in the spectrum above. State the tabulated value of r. 1.15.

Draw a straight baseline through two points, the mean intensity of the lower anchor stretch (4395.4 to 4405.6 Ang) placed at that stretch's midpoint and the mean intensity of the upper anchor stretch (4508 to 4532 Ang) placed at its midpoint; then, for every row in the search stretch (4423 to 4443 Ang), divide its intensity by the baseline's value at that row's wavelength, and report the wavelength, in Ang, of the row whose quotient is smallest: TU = 4436.62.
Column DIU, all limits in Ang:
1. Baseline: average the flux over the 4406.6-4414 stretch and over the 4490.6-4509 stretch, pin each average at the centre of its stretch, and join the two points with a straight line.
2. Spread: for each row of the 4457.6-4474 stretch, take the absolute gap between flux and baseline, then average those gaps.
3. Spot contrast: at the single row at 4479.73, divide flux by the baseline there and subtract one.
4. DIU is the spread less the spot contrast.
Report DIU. 1.90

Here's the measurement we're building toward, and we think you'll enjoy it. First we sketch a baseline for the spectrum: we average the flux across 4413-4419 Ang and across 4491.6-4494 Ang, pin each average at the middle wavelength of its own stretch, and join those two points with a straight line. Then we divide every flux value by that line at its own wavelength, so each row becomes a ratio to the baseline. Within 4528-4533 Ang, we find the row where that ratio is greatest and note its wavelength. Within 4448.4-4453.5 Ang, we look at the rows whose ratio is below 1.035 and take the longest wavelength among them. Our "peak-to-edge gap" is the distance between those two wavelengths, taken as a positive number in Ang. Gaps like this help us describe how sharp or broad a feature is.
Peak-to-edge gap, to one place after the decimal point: 79.7 Ang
